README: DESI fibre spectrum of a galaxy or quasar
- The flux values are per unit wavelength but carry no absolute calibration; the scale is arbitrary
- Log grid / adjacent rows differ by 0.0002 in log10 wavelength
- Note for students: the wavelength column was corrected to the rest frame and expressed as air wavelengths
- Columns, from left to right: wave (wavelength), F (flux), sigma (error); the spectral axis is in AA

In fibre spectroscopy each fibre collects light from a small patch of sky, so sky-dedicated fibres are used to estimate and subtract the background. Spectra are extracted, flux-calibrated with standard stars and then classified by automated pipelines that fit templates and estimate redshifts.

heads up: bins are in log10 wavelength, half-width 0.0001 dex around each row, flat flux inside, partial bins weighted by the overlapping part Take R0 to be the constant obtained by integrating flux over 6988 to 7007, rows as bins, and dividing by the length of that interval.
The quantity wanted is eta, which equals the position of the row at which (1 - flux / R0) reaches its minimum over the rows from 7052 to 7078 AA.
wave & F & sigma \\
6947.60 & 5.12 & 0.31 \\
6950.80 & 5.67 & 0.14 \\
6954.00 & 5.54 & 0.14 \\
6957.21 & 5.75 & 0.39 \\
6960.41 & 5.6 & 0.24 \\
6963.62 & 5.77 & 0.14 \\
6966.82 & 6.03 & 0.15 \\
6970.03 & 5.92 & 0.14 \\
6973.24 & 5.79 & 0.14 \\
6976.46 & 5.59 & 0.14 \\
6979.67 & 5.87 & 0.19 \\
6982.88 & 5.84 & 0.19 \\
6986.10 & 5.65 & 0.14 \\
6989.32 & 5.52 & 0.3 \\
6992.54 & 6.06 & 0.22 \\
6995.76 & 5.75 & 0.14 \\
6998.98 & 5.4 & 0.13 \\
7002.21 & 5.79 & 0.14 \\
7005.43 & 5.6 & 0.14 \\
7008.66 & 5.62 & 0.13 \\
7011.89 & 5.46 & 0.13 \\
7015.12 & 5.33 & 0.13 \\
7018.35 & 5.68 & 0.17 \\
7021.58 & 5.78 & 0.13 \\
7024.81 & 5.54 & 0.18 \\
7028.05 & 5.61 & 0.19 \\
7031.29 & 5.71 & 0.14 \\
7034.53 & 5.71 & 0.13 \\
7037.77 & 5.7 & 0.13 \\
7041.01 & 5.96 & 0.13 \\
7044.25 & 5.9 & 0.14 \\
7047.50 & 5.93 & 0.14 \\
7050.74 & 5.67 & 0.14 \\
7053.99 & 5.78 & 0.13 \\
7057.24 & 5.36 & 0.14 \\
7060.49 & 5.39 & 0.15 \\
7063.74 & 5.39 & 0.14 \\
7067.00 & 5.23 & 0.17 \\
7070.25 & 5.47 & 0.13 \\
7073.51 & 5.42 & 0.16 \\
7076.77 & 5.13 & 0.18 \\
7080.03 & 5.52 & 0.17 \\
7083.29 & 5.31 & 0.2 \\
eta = 7053.99 AA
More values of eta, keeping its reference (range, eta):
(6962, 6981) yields 6966.82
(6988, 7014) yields 6992.54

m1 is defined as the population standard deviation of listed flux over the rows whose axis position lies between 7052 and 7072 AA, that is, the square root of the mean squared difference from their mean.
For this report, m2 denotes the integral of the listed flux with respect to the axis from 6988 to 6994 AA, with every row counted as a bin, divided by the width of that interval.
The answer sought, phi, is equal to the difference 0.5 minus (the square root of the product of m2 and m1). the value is -0.49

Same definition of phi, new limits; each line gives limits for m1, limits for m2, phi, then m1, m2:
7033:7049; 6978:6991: -0.30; 0.11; 5.72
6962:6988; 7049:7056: -0.37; 0.13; 5.71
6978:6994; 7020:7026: -0.53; 0.19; 5.67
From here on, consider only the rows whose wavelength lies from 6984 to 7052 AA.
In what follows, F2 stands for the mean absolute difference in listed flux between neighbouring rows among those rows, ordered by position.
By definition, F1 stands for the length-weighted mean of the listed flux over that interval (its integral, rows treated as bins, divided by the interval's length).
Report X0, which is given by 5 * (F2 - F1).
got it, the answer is -27.5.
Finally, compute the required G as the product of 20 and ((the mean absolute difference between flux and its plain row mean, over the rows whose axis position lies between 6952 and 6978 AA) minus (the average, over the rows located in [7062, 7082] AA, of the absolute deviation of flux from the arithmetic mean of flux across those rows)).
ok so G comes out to 0.2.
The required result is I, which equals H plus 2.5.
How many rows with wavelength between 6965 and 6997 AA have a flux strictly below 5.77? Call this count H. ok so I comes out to 6.5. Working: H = 4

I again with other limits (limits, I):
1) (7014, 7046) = 9.5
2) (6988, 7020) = 10.5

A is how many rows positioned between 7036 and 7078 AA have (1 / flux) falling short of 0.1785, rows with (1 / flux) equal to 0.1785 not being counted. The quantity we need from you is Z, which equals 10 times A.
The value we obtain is 60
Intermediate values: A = 6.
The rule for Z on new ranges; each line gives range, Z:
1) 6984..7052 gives 150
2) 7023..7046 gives 60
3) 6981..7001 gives 40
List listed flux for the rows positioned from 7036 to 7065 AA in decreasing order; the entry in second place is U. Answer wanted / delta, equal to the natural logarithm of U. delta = 1.78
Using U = 5.93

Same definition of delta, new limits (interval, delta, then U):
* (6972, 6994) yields 1.77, 5.87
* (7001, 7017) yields 1.73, 5.62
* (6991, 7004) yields 1.76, 5.79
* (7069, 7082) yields 1.70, 5.47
